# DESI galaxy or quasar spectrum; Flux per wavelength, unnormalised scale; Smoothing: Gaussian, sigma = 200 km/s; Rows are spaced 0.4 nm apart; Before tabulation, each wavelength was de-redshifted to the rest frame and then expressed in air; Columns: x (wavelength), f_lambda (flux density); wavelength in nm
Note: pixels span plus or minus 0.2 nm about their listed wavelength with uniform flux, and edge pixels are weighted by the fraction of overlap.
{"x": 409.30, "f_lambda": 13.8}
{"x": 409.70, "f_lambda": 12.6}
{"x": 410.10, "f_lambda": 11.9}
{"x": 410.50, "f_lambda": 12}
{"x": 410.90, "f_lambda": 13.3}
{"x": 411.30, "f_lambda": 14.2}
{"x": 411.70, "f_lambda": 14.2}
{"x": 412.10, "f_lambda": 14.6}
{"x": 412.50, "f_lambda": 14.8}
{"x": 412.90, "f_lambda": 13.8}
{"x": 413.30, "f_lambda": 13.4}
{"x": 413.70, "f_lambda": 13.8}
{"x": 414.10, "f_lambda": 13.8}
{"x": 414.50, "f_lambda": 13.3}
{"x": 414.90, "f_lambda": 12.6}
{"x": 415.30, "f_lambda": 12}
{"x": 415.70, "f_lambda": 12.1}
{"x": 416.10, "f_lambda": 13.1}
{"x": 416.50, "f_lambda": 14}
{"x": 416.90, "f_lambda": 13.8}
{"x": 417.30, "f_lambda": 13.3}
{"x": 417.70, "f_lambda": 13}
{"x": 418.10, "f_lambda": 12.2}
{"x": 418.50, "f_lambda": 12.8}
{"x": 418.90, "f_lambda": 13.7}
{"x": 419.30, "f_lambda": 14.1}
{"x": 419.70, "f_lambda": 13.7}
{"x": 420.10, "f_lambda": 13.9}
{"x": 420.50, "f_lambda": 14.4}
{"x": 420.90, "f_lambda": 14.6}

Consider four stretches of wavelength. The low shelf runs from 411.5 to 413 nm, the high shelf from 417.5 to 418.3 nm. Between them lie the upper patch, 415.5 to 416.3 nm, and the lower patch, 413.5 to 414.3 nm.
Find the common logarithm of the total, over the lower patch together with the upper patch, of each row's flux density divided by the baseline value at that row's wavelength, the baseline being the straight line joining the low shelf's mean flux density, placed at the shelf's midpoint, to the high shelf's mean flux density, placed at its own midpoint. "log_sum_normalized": 0.591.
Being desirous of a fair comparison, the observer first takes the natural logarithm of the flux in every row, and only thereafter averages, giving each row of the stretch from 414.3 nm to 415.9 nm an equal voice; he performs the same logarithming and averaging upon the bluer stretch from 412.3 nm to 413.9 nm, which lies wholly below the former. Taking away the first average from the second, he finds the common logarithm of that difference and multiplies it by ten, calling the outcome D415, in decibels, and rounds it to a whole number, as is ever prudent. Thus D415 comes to -10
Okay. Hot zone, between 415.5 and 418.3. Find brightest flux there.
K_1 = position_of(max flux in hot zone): 416.50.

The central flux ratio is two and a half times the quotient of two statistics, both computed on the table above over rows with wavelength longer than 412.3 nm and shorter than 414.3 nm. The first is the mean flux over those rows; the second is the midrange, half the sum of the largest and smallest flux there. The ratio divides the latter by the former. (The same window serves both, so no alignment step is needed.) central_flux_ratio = 2.532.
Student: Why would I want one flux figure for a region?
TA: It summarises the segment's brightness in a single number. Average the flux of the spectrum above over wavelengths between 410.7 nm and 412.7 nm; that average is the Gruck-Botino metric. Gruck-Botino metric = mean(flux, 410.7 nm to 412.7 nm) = 14.2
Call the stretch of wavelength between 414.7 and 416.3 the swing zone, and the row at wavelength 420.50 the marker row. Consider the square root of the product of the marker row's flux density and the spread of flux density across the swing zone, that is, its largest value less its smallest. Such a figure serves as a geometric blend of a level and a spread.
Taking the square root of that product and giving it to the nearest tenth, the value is 4.0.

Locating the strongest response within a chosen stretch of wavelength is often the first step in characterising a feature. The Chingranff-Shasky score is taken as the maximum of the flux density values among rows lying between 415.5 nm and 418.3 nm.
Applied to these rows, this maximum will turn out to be 14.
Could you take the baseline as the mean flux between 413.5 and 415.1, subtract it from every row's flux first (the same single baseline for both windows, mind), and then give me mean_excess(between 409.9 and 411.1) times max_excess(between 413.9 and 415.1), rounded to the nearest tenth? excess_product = -0.4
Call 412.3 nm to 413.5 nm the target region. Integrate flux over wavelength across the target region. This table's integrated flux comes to 16.8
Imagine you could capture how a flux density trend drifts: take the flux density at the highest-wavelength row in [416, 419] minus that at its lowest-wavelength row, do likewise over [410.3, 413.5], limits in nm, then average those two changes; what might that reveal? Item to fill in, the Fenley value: 1.0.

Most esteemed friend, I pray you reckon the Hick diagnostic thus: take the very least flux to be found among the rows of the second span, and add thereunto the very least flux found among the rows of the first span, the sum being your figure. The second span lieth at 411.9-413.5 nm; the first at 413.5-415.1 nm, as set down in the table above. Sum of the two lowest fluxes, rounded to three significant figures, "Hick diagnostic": 26.0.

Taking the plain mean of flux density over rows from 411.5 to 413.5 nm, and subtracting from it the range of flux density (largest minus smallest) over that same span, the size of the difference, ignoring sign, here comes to 12.8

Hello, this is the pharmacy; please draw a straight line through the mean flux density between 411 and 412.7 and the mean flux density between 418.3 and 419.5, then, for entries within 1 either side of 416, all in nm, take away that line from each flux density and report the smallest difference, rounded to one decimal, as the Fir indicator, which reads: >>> -2.0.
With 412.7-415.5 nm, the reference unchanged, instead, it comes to -2.0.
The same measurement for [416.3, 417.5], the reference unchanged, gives -0.4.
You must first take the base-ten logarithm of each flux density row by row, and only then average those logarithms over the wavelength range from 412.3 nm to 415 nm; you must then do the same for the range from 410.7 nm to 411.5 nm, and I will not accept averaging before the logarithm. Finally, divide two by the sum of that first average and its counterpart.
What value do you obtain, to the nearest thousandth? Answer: 0.880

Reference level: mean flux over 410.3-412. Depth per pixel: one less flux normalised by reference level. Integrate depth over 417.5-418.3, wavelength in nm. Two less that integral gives 1.95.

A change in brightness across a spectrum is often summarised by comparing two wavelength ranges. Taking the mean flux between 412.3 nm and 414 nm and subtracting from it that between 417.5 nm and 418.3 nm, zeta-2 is 1.3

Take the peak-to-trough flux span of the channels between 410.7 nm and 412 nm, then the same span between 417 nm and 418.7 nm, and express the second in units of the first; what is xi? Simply 1.2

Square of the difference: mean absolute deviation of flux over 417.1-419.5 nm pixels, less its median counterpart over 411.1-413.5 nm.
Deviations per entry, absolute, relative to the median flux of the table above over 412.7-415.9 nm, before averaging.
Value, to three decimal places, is 0.100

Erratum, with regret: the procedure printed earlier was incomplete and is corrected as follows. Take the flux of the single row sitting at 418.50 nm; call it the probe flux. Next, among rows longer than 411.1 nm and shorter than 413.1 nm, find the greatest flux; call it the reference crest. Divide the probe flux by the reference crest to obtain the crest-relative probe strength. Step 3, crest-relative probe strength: 0.86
